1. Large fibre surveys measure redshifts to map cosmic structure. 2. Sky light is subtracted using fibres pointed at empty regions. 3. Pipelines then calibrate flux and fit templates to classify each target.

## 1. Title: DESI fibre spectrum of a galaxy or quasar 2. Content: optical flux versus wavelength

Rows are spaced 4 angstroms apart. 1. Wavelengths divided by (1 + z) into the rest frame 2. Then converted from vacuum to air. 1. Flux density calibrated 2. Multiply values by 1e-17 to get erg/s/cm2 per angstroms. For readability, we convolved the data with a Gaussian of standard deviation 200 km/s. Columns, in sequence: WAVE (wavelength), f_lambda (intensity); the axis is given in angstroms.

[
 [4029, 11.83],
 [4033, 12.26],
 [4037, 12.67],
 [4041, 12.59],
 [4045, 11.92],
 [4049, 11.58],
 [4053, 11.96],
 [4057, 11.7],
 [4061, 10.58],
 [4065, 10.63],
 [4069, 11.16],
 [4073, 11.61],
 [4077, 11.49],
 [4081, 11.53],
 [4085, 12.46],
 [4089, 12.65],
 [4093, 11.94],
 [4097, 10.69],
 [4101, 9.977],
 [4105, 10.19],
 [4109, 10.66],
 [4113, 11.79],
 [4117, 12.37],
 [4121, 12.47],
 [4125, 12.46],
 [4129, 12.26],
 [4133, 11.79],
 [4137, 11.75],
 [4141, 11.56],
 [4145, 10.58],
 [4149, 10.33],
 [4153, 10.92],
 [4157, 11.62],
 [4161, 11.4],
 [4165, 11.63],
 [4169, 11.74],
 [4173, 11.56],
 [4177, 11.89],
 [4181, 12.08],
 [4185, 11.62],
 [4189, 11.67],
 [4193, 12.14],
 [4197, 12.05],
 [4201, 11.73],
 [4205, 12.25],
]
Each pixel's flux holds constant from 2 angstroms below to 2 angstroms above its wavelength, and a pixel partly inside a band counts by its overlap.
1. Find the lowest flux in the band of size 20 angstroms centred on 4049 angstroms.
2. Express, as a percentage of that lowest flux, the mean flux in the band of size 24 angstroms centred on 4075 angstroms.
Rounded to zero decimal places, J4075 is 99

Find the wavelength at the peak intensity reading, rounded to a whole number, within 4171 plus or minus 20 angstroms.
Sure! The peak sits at 4181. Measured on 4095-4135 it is 4121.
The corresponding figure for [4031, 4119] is 4037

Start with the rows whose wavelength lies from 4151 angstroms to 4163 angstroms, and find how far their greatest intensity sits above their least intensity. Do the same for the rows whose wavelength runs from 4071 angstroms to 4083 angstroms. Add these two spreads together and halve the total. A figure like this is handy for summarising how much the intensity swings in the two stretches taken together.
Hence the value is 0.41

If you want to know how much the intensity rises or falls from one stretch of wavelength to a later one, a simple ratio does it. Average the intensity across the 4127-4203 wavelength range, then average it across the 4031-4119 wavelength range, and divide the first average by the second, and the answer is 1.00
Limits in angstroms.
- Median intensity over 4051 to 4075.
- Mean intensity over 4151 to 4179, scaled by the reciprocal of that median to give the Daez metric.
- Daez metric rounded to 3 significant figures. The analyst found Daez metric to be 1.01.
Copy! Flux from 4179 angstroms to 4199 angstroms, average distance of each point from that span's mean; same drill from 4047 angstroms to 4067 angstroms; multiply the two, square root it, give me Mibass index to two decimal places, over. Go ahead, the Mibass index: 0.34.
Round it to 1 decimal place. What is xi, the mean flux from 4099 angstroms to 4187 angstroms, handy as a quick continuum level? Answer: 11.5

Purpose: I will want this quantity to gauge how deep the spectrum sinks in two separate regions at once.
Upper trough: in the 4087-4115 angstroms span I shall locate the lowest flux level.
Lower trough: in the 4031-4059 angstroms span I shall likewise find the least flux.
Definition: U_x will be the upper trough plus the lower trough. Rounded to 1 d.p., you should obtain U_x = 21.6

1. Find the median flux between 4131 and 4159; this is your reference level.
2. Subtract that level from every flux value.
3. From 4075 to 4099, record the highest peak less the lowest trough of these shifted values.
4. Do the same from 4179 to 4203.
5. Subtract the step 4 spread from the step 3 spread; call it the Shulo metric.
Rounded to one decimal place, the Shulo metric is 1.4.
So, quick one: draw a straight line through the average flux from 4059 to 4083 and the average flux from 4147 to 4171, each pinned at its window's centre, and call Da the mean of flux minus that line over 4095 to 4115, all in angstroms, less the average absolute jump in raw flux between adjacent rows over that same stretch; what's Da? -1.2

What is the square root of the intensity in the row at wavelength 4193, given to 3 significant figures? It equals 3.48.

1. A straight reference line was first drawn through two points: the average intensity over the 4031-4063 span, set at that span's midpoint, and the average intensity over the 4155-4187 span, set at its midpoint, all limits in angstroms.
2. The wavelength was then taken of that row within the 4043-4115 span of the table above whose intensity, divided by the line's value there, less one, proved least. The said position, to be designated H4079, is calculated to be 4101 angstroms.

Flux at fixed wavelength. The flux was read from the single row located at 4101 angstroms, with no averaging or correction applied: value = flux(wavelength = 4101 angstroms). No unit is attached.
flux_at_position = 9.977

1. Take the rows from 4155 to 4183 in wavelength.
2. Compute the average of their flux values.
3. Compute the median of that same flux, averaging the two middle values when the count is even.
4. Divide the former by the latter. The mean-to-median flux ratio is 1.01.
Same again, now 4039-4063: 0.99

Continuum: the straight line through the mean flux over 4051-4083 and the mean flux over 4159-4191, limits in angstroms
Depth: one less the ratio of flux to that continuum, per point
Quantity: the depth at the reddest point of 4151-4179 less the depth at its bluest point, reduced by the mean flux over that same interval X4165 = -11.6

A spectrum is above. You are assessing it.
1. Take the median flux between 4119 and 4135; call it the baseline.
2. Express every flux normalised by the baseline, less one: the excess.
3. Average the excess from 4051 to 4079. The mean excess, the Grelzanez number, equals -0.085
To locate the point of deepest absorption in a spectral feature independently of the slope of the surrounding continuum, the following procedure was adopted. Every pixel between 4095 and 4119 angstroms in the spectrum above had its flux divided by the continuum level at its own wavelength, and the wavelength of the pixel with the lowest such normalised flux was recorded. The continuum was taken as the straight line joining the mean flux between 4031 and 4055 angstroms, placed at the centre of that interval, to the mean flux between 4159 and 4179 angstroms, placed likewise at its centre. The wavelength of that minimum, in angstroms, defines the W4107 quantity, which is 4101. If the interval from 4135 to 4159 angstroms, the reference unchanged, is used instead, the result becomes 4149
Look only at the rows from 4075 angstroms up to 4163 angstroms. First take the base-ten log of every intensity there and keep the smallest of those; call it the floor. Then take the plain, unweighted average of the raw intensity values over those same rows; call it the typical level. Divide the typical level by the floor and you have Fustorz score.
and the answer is 11.5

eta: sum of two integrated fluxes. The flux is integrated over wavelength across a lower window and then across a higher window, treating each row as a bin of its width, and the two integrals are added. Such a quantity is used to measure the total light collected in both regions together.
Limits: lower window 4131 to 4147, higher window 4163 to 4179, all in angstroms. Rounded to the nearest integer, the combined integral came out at 370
